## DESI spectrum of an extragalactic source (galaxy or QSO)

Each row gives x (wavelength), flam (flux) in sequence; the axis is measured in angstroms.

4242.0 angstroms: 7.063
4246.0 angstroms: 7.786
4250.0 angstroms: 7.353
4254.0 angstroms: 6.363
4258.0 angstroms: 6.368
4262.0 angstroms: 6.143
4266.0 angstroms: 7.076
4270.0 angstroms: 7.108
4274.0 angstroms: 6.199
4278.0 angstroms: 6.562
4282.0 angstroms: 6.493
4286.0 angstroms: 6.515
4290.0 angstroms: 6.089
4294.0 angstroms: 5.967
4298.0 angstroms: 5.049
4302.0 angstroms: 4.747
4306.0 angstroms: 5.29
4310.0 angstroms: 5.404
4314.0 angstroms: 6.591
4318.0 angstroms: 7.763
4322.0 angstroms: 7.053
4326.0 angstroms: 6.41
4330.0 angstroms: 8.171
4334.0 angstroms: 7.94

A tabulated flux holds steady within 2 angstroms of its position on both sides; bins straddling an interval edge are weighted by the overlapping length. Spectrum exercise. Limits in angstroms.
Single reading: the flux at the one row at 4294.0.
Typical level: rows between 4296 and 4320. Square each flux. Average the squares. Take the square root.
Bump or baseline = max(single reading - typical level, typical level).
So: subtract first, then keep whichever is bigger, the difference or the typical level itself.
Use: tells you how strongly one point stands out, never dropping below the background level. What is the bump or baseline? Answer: 5.9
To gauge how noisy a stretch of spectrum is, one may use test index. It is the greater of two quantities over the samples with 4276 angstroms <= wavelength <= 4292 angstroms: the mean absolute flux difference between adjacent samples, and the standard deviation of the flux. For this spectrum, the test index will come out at 0.2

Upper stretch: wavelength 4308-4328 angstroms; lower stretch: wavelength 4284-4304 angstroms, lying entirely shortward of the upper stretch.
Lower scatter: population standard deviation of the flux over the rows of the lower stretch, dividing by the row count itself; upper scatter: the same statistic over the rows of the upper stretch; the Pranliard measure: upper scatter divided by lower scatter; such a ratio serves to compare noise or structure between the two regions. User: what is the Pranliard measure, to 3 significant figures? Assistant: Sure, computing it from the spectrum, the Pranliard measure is 1.17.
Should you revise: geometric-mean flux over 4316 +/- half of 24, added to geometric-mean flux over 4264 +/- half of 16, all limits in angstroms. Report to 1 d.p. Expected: 13.0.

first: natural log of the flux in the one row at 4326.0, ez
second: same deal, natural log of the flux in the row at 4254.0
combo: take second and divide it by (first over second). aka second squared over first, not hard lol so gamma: 1.84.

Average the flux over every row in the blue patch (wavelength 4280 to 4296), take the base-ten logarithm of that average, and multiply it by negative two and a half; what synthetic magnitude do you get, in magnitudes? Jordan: -1.99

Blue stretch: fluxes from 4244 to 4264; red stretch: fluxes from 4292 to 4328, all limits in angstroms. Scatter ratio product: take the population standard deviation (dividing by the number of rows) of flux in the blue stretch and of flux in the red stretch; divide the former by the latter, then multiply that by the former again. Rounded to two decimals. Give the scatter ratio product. 0.44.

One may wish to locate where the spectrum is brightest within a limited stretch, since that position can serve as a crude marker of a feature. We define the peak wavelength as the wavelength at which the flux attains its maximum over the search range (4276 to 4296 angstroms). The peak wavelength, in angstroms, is 4278.0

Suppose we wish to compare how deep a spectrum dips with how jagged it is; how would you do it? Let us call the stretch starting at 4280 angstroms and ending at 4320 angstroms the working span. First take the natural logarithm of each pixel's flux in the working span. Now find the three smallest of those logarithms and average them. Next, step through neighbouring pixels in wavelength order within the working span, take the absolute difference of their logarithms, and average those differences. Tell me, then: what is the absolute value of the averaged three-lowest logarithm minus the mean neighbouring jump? 1.52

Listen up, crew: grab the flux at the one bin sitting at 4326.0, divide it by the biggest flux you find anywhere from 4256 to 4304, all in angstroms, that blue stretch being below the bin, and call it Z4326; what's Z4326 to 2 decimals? 0.90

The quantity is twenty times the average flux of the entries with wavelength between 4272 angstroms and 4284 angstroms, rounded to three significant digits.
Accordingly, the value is 128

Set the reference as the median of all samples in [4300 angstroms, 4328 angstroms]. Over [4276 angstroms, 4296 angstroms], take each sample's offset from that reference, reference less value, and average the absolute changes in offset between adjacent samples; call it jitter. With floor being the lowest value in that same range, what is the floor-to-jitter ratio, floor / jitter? 37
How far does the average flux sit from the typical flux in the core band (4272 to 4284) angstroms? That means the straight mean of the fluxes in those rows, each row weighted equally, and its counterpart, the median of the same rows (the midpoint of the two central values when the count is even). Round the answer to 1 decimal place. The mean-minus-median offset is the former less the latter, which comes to -0.1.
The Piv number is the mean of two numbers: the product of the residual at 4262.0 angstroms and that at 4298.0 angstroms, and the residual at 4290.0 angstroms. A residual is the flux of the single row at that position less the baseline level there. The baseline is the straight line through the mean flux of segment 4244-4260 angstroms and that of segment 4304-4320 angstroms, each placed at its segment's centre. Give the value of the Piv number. 0.27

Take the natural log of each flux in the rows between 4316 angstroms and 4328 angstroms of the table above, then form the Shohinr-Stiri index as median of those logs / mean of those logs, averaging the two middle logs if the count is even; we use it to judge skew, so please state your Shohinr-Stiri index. 1.000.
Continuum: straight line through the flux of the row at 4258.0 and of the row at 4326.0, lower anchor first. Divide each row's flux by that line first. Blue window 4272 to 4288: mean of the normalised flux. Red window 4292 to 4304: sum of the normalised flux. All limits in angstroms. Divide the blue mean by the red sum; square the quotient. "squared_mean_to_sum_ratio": 0.17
